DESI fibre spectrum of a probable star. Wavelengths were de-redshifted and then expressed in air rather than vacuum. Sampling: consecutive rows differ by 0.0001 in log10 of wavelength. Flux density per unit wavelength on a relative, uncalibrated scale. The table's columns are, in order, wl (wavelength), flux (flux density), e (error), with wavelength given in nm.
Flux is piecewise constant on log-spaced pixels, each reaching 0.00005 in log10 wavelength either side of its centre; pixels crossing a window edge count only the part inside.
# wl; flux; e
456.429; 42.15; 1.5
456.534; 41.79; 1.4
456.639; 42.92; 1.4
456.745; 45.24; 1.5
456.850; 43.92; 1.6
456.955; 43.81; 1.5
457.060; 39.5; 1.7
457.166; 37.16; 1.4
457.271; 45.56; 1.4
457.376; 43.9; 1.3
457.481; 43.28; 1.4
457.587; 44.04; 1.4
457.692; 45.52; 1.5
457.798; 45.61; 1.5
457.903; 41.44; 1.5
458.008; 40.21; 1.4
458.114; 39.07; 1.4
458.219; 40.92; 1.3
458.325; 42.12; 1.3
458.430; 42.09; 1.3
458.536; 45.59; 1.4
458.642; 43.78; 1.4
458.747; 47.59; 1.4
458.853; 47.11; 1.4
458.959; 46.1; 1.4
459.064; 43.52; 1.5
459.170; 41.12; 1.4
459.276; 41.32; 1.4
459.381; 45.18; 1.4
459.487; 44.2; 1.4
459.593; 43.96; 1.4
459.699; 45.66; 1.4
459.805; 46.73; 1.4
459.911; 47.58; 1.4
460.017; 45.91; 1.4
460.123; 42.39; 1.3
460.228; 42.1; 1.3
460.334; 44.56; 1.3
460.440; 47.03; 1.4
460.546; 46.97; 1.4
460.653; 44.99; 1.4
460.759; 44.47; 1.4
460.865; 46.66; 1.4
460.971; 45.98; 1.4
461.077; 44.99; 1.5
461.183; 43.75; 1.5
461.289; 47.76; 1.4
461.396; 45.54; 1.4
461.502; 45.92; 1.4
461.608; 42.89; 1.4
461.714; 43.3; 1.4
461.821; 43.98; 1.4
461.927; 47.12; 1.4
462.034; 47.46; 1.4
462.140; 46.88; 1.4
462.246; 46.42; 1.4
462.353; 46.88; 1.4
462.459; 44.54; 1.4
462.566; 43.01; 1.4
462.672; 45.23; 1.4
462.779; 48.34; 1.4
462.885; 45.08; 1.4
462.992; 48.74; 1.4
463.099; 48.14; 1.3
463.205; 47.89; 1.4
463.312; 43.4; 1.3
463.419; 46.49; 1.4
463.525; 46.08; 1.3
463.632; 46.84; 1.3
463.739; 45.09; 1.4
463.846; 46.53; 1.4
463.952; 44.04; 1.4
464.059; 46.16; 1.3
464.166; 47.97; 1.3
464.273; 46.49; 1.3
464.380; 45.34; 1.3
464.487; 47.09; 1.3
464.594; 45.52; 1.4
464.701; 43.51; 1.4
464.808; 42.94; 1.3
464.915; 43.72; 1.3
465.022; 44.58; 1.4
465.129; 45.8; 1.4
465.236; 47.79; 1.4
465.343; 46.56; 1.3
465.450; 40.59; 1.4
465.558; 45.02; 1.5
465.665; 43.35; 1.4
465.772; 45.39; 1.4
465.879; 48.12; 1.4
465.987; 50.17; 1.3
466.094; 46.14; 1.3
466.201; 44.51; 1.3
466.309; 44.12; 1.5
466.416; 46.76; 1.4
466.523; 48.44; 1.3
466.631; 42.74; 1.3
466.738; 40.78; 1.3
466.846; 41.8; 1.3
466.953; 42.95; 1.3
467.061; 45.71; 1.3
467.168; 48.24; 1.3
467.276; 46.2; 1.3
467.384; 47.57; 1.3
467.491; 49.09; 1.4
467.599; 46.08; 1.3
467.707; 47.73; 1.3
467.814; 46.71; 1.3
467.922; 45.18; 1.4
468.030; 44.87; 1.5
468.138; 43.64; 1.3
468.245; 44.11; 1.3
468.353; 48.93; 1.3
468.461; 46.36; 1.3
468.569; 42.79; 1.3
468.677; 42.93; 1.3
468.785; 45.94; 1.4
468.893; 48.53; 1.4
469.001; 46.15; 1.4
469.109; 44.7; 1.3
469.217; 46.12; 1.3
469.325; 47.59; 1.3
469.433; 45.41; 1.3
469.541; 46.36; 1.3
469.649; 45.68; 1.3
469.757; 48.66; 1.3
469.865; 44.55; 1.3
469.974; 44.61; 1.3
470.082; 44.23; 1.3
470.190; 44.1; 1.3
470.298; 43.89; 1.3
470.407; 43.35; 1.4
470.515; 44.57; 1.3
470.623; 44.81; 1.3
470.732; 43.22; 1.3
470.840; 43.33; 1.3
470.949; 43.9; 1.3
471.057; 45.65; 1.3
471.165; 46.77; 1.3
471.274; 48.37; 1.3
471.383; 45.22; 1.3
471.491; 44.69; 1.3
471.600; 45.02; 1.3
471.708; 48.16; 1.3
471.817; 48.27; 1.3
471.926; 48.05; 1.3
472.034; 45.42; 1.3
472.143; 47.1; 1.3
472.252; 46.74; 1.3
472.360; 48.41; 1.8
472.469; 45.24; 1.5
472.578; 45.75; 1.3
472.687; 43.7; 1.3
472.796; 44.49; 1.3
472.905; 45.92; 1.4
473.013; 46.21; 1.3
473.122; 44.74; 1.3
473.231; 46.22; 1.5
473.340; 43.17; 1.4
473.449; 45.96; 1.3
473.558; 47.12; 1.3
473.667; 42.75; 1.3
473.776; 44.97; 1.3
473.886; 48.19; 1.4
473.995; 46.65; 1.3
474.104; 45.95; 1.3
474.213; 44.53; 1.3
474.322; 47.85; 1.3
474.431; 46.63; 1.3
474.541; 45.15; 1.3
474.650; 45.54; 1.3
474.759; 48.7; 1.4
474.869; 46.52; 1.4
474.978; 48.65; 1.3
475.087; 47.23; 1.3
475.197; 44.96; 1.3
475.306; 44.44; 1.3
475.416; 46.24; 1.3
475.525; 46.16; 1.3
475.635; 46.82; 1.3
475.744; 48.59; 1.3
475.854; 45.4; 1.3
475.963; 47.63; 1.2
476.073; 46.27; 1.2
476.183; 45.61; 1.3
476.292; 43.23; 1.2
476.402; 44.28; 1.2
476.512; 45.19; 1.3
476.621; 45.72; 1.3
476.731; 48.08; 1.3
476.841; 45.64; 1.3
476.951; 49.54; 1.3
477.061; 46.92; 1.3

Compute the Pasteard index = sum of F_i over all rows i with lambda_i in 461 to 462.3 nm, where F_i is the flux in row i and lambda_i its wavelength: 546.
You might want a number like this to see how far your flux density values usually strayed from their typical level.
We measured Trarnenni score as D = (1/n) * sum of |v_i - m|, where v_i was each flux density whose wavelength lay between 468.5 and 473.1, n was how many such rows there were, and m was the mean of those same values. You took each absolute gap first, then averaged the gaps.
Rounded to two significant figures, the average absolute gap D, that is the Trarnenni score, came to 1.4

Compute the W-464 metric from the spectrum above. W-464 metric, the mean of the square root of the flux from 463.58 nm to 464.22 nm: 6.79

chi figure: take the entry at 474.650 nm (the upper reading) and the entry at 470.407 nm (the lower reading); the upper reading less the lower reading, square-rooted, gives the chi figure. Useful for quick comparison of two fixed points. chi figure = 1.48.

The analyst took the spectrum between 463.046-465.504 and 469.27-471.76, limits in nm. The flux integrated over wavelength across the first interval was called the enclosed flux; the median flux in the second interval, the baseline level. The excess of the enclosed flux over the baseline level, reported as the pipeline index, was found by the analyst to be 67.3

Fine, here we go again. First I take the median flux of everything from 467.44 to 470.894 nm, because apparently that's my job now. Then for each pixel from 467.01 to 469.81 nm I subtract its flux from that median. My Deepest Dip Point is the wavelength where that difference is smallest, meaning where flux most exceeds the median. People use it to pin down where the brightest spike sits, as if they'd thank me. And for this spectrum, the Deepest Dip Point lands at 467.491 nm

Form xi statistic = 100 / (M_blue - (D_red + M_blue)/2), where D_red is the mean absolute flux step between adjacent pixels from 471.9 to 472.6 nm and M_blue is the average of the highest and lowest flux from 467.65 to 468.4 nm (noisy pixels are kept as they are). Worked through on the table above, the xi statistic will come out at 4.48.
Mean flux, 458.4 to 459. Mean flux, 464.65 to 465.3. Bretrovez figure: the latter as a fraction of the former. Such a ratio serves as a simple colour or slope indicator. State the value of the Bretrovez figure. 0.986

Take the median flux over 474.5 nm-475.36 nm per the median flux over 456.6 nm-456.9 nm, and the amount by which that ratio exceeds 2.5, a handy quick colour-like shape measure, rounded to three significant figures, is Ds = -1.45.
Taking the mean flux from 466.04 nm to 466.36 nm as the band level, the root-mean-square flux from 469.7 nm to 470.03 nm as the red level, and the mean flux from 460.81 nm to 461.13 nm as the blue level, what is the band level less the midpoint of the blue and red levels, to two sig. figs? -1.0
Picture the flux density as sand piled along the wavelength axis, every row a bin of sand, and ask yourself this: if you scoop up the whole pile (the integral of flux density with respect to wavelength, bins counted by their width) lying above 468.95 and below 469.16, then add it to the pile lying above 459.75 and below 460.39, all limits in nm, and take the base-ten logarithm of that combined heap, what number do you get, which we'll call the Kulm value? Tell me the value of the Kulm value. 1.58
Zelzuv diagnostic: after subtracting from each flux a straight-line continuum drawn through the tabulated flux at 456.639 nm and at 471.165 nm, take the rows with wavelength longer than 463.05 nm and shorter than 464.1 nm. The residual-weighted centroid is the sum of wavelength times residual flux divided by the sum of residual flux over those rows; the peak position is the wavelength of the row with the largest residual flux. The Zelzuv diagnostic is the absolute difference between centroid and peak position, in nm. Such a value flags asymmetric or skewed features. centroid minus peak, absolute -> 0.33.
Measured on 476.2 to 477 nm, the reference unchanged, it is 0.49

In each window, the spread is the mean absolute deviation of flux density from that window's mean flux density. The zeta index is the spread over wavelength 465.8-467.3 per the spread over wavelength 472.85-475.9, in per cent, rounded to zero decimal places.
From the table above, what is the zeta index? 199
